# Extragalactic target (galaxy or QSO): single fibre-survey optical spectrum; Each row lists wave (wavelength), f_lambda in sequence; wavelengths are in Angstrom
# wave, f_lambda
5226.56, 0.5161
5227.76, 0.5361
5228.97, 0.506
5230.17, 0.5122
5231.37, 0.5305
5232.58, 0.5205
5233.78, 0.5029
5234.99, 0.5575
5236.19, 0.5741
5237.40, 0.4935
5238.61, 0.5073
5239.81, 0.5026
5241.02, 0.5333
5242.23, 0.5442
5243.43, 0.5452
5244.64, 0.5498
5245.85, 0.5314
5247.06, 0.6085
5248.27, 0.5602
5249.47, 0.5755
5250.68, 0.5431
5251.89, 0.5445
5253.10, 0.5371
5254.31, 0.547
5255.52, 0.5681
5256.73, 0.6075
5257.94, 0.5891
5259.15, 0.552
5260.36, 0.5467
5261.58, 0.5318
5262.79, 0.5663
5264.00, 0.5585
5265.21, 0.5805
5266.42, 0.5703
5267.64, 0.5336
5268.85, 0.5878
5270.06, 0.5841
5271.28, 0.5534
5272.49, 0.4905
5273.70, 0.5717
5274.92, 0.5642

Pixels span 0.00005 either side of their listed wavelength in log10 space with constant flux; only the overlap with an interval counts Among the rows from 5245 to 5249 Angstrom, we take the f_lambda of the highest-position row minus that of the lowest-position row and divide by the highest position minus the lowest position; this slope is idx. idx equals 0.0119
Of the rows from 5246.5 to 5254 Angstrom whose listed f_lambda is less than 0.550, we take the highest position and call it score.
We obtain 5253.10 Angstrom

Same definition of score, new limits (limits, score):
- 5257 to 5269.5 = 5267.64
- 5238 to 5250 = 5245.85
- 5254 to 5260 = 5254.31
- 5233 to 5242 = 5241.02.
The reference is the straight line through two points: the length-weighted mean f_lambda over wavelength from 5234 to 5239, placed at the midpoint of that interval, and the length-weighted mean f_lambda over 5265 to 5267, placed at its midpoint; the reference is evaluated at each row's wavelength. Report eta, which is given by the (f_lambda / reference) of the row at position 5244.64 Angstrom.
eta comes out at 1.01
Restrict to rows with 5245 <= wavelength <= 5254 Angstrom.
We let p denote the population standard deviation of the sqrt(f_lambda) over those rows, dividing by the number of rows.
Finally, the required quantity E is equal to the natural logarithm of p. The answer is -4.1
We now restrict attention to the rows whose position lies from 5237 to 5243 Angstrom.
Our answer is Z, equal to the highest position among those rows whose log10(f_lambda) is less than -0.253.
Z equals 5242.23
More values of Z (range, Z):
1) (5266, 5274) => 5272.49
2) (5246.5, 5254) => 5253.10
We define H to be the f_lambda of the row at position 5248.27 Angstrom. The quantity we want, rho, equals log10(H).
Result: -0.252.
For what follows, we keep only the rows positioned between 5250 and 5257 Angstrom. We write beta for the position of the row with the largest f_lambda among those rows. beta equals 5256.73 Angstrom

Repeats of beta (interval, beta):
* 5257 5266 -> 5257.94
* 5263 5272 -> 5268.85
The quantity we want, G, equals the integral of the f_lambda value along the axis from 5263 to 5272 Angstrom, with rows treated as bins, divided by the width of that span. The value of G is 0.566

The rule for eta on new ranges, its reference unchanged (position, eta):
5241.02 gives 0.99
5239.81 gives 0.94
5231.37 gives 1.01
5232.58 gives 0.99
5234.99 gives 1.05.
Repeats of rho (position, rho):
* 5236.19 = -0.241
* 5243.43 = -0.263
